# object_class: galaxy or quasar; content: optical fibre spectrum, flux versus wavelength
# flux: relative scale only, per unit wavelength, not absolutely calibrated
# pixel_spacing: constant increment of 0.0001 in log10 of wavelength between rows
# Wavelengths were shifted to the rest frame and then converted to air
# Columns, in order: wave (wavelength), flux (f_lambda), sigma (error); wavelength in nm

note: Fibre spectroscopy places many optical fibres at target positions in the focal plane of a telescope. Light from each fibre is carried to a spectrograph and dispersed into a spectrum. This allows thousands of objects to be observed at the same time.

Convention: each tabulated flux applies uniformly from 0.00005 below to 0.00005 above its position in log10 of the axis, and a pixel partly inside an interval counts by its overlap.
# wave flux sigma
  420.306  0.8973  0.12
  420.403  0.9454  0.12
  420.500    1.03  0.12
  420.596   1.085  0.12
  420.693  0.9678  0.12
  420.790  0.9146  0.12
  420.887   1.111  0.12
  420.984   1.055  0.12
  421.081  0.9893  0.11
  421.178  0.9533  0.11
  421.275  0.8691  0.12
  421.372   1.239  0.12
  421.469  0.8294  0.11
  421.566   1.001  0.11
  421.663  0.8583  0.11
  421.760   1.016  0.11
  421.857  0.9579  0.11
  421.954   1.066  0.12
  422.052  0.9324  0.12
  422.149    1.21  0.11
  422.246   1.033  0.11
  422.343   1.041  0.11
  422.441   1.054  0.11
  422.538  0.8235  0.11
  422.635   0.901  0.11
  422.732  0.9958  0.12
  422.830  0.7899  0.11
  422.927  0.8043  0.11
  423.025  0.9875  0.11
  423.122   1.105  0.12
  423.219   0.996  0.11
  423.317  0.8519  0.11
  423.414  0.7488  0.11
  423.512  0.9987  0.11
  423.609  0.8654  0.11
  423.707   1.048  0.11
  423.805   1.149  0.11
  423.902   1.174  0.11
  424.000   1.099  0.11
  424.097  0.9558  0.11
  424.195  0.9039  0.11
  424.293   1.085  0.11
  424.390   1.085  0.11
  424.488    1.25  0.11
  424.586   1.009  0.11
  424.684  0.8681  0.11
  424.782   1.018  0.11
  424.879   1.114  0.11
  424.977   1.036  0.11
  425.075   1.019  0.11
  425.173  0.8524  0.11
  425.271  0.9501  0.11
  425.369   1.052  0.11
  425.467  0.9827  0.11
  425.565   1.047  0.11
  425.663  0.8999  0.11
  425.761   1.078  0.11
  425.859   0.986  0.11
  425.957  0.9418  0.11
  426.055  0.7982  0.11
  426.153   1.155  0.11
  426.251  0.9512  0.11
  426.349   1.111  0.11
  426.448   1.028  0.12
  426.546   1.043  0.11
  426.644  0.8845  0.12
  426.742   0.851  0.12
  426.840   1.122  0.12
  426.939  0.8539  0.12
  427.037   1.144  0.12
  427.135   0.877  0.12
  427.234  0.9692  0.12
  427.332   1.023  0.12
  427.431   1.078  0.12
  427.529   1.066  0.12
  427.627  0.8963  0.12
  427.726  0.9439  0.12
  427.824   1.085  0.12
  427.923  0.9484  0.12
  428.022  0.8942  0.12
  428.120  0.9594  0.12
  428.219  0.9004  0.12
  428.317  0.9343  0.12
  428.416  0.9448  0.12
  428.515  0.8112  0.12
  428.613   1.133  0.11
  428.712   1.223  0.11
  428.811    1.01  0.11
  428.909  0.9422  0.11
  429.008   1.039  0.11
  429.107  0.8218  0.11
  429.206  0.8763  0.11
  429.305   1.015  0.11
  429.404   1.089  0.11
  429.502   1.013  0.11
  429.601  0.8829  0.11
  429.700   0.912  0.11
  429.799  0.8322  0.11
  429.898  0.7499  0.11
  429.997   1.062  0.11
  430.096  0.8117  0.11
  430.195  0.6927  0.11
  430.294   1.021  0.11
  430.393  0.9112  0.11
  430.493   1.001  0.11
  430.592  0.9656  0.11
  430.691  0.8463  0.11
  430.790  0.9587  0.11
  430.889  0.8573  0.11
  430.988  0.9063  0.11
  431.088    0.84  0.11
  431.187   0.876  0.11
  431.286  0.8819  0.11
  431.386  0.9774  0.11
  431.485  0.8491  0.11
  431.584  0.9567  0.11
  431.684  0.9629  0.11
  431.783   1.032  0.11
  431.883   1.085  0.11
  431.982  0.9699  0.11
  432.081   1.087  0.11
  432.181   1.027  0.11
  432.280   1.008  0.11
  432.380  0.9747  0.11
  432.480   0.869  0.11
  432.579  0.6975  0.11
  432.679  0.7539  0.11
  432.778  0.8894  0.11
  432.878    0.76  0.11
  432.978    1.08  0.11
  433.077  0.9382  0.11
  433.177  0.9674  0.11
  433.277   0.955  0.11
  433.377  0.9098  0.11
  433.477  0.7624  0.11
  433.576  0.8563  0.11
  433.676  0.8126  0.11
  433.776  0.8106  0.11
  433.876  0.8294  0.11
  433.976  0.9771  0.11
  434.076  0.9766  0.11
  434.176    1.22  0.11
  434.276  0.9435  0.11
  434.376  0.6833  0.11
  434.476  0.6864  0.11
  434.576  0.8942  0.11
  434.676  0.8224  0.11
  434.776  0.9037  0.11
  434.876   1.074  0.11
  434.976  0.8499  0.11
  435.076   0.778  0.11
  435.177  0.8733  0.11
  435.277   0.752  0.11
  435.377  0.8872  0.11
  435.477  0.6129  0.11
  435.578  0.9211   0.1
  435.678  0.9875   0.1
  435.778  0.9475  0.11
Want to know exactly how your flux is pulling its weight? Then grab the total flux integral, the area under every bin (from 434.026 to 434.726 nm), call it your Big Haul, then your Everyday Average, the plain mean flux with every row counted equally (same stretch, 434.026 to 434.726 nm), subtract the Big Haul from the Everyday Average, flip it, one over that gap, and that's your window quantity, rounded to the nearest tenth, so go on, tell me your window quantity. 3.7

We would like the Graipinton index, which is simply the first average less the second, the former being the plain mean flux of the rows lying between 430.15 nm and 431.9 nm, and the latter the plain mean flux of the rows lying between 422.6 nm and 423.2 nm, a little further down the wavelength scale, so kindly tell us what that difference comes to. -0.01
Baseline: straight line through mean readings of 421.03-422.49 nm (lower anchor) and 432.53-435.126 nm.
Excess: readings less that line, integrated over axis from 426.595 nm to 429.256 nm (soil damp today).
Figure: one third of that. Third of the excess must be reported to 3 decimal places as 0.029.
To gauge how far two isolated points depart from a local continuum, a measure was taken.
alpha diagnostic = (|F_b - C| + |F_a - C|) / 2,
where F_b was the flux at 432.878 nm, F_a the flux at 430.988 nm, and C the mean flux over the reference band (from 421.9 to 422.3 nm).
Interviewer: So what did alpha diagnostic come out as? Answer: 0.23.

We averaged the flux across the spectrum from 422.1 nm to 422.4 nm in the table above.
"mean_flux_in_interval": 1.09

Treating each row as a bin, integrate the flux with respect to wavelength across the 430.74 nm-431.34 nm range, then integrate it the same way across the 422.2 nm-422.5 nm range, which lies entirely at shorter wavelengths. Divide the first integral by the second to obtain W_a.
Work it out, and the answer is 1.7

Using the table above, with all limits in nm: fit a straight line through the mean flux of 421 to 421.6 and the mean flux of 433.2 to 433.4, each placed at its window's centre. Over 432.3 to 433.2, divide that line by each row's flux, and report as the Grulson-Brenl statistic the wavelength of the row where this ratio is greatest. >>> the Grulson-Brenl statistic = 432.579 nm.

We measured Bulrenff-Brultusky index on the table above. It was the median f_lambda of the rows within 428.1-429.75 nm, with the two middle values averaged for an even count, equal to 0.94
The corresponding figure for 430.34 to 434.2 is 0.94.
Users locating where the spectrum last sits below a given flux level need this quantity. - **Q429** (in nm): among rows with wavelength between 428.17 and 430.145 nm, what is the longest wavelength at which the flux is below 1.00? 430.096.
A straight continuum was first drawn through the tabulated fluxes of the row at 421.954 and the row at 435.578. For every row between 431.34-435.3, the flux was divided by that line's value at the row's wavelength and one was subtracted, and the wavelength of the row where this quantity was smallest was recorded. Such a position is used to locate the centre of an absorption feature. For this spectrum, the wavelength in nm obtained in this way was 434.376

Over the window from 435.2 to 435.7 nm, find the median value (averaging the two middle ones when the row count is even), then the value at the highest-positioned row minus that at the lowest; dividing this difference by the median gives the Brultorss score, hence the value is 0.27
